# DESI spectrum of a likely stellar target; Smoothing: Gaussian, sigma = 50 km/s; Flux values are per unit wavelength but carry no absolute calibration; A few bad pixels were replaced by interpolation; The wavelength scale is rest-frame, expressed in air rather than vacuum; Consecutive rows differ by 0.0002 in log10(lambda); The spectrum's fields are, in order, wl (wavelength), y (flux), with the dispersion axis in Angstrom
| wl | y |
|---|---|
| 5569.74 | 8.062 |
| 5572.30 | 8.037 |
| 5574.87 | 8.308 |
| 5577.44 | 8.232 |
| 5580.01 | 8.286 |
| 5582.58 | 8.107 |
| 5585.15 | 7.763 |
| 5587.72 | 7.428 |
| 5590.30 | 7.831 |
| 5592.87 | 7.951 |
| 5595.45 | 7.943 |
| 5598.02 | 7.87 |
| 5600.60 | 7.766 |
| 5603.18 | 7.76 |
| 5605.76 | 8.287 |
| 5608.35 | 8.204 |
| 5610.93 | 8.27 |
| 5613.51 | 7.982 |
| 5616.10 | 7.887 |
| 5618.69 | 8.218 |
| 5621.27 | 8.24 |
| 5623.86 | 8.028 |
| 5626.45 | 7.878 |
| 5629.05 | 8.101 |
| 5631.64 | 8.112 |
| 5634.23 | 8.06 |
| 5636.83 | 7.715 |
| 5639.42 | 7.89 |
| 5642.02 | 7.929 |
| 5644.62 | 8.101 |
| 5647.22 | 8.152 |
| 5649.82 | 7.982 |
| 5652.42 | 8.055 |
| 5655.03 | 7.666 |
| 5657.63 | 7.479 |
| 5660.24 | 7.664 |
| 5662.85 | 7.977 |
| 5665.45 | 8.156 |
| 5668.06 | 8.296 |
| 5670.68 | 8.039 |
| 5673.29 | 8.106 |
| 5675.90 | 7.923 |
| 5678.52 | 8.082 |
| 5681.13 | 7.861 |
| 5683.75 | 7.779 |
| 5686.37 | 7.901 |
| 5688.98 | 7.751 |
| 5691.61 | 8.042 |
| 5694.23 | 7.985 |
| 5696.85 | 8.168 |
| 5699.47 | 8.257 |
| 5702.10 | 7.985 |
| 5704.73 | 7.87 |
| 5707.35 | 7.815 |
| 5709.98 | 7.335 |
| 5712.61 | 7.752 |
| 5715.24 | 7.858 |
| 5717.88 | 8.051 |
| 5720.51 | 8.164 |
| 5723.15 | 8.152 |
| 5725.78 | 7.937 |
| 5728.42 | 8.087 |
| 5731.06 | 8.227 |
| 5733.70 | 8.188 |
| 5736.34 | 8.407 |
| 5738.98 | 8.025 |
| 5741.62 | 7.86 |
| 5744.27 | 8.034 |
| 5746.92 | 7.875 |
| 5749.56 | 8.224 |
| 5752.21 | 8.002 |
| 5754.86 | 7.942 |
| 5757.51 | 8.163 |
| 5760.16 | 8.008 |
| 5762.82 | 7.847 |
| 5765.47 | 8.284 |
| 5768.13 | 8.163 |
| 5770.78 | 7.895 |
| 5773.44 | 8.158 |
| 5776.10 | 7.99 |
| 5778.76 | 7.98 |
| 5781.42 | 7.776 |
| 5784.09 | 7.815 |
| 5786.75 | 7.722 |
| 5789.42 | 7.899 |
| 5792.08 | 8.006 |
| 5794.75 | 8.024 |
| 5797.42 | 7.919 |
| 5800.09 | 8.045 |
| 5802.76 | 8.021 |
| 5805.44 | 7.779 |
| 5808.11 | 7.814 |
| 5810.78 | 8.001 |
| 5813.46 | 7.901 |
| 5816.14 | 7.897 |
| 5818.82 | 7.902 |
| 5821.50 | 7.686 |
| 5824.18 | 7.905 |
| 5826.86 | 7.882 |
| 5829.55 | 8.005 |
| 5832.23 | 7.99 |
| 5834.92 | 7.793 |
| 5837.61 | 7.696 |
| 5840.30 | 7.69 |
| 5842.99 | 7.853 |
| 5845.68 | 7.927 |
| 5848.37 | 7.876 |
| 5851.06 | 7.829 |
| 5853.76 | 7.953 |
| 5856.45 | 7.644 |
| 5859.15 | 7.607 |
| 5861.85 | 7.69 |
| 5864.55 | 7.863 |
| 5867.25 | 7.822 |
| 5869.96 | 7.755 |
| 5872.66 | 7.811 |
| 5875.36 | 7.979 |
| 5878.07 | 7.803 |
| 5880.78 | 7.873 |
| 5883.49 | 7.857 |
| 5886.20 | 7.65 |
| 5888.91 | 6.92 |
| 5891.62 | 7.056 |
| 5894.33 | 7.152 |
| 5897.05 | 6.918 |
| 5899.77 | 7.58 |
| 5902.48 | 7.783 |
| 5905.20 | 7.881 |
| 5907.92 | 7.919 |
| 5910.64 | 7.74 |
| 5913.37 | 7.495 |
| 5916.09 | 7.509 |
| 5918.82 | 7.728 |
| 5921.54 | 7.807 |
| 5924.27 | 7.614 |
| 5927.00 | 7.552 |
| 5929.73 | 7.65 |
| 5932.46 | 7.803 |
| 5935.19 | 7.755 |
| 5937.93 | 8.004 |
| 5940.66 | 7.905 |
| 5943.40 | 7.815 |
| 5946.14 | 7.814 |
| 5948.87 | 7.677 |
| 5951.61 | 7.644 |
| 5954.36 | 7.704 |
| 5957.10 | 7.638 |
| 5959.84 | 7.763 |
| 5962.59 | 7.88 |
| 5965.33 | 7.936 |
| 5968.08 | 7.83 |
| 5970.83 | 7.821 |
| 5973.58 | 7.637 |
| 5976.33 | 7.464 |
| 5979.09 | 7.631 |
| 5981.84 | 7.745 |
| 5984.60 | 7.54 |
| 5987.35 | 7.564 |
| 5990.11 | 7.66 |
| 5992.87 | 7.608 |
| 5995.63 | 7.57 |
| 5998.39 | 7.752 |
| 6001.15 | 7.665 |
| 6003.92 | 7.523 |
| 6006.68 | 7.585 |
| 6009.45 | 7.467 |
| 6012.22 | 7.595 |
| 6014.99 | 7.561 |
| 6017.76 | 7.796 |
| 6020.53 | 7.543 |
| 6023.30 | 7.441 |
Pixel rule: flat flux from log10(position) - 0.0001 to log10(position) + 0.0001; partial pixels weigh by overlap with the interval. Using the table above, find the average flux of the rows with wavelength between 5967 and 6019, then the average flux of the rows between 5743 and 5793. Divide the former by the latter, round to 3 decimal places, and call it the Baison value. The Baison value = 0.955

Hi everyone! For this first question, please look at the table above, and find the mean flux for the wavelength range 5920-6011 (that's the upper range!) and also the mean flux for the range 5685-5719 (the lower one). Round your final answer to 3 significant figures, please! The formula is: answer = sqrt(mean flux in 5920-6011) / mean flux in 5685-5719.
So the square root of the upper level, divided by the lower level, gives 0.351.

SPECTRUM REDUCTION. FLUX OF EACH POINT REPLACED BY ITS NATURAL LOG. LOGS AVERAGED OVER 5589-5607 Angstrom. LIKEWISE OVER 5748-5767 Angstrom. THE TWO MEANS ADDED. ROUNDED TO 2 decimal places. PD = 4.16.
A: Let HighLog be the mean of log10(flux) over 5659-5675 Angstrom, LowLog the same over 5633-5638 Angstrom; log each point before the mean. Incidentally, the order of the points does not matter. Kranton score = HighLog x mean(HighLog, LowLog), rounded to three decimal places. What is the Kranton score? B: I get 0.815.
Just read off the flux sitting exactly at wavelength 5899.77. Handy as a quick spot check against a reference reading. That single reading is 7.58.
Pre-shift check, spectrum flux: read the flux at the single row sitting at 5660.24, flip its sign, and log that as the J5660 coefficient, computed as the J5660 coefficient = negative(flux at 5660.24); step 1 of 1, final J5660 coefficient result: -7.66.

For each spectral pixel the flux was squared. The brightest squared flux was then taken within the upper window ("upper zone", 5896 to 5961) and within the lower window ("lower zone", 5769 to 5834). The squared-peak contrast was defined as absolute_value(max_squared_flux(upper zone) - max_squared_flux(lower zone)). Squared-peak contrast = 2.5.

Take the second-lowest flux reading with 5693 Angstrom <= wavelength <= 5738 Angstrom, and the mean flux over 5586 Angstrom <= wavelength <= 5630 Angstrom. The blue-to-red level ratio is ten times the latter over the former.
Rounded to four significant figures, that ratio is 10.29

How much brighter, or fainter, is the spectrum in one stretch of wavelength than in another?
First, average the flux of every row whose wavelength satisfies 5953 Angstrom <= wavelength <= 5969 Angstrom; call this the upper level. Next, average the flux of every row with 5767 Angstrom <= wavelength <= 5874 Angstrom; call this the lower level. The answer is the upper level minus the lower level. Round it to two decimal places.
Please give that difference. -0.08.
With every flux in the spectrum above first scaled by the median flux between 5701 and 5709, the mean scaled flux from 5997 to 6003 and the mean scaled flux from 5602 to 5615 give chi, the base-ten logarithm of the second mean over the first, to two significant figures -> 0.022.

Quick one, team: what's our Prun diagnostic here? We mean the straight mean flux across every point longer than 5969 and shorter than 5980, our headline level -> 7.64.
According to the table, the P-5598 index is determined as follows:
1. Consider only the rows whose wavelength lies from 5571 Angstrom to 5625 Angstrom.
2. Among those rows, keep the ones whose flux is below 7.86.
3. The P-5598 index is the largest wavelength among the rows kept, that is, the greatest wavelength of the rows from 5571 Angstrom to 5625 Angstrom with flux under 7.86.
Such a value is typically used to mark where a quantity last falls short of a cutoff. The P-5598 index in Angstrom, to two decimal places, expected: 5603.18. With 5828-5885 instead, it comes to 5883.49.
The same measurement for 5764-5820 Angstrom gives 5808.11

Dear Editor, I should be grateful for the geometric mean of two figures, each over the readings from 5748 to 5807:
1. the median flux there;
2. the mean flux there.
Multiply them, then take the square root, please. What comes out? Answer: 7.99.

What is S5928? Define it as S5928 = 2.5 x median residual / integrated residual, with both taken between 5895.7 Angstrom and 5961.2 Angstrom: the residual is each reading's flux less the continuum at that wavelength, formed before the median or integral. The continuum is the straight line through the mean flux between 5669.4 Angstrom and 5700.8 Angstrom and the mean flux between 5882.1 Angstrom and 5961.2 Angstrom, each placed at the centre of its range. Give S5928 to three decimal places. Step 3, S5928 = 0.055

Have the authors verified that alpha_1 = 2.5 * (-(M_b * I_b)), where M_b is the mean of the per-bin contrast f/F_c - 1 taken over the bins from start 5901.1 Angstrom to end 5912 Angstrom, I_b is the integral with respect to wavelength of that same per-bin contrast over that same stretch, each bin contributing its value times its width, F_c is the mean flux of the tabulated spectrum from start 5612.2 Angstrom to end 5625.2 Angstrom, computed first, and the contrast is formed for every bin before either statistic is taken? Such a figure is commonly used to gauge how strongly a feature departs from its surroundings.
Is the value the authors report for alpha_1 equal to -0.02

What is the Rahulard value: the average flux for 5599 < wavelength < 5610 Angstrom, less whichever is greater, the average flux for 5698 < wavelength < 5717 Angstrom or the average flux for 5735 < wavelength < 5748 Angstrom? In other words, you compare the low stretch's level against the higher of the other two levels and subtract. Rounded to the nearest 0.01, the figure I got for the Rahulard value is -0.04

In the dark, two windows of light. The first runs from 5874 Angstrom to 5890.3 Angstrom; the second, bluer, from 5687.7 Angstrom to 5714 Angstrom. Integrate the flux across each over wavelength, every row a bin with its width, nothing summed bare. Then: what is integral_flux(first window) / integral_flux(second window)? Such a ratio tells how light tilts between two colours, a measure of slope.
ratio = 1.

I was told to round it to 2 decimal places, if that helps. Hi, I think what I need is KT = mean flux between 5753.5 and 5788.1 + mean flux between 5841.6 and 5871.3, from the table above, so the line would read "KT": 15.78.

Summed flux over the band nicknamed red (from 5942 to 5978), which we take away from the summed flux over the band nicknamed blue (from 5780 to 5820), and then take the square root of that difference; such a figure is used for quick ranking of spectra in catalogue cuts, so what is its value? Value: 4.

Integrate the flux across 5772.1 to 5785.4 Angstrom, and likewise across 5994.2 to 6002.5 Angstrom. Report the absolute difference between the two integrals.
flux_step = 42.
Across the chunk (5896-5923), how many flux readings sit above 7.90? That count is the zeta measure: 1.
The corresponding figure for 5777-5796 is 3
